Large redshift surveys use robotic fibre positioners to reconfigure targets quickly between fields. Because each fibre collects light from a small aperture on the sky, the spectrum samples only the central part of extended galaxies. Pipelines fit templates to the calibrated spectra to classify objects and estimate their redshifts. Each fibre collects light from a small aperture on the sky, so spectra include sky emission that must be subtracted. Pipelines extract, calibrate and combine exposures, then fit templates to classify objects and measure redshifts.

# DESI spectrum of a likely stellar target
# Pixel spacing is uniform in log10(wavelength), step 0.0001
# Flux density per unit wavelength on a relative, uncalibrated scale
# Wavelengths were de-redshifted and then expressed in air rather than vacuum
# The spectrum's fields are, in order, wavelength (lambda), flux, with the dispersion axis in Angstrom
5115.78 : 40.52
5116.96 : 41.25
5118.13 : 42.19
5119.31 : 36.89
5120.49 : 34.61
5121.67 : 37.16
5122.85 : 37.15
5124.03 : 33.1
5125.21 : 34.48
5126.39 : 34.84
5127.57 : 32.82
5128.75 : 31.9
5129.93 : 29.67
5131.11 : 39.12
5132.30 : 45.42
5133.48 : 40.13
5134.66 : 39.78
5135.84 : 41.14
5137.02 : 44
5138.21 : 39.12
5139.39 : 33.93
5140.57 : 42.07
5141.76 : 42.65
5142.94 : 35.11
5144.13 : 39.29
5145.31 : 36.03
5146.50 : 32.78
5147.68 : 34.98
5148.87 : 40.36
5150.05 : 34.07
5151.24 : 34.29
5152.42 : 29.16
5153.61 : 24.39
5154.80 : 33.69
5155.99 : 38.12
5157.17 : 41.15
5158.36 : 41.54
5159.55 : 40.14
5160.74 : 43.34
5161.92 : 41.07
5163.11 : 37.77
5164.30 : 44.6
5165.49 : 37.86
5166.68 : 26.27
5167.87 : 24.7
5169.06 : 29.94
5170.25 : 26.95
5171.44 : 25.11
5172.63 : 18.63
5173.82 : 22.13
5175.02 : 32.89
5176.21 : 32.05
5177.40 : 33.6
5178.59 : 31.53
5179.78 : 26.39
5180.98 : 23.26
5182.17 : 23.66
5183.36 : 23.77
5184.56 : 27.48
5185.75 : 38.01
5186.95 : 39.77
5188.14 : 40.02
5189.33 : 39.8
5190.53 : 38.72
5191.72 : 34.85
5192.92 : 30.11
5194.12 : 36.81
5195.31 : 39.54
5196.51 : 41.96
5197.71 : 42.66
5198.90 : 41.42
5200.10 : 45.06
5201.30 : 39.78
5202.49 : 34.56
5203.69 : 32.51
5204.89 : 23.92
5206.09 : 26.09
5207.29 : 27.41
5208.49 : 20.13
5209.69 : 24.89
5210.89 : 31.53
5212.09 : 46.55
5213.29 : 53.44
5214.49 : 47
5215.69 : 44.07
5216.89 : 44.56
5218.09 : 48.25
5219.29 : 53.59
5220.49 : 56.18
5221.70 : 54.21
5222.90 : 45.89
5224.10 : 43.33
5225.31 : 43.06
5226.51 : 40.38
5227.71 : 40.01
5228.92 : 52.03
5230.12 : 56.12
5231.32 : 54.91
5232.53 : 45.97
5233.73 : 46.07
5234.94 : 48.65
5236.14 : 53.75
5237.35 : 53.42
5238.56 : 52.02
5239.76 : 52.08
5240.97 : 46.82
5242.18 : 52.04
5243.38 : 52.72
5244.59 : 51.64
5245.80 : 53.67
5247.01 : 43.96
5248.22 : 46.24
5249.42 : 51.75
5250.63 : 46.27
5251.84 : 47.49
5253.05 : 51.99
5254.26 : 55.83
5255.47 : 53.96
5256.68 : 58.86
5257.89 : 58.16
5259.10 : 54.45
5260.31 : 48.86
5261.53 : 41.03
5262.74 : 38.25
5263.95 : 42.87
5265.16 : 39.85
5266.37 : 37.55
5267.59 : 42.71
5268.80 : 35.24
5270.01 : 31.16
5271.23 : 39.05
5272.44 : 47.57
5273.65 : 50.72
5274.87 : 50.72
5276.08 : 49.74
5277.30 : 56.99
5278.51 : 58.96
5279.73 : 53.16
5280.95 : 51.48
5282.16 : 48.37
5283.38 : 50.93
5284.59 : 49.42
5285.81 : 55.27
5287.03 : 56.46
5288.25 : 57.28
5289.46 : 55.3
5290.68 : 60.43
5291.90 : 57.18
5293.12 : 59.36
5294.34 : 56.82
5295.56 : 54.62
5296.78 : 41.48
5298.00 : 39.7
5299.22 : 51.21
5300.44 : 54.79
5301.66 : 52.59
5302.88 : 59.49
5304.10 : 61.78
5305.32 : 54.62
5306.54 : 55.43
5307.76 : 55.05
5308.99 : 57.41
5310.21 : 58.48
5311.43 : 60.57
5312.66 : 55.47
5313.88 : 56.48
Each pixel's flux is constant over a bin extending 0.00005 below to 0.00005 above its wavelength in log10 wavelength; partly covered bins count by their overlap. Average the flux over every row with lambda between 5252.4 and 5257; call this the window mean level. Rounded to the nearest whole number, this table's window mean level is 55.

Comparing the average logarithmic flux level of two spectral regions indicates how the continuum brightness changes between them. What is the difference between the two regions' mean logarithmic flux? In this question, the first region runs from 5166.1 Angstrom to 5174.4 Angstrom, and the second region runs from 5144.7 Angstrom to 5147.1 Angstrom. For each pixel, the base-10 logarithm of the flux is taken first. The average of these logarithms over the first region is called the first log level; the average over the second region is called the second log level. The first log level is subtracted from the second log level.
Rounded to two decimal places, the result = 0.15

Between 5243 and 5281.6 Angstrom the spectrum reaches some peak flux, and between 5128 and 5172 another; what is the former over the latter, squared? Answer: 1.7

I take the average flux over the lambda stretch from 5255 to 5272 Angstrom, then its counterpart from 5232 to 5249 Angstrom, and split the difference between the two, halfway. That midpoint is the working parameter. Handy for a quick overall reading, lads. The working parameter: 47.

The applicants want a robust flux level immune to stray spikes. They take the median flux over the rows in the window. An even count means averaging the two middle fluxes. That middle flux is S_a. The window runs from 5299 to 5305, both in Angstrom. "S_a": 55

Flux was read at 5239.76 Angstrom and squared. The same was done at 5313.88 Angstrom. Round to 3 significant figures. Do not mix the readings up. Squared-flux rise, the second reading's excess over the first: 478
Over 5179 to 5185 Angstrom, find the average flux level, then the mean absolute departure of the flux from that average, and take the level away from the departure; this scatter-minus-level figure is -23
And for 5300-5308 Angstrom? -54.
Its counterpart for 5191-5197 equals -33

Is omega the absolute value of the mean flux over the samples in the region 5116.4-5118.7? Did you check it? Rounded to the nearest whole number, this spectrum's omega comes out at 42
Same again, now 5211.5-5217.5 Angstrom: 47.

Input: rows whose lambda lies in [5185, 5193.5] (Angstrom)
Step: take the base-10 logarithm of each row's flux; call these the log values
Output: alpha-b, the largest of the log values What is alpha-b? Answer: 1.60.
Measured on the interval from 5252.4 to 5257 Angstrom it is 1.77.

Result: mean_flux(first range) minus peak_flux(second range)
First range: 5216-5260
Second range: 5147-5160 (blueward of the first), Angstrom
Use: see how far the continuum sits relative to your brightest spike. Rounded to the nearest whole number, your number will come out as 9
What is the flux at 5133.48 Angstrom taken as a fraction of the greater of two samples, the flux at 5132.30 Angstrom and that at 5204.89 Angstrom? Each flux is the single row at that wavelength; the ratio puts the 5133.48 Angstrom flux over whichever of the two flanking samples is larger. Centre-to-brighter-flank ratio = 0.88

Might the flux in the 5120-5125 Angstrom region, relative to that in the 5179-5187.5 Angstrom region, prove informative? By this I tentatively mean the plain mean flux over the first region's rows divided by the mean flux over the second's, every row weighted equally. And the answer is 1.23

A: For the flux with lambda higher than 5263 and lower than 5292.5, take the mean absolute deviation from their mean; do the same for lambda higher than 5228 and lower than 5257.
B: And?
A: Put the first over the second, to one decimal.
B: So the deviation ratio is 2.0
